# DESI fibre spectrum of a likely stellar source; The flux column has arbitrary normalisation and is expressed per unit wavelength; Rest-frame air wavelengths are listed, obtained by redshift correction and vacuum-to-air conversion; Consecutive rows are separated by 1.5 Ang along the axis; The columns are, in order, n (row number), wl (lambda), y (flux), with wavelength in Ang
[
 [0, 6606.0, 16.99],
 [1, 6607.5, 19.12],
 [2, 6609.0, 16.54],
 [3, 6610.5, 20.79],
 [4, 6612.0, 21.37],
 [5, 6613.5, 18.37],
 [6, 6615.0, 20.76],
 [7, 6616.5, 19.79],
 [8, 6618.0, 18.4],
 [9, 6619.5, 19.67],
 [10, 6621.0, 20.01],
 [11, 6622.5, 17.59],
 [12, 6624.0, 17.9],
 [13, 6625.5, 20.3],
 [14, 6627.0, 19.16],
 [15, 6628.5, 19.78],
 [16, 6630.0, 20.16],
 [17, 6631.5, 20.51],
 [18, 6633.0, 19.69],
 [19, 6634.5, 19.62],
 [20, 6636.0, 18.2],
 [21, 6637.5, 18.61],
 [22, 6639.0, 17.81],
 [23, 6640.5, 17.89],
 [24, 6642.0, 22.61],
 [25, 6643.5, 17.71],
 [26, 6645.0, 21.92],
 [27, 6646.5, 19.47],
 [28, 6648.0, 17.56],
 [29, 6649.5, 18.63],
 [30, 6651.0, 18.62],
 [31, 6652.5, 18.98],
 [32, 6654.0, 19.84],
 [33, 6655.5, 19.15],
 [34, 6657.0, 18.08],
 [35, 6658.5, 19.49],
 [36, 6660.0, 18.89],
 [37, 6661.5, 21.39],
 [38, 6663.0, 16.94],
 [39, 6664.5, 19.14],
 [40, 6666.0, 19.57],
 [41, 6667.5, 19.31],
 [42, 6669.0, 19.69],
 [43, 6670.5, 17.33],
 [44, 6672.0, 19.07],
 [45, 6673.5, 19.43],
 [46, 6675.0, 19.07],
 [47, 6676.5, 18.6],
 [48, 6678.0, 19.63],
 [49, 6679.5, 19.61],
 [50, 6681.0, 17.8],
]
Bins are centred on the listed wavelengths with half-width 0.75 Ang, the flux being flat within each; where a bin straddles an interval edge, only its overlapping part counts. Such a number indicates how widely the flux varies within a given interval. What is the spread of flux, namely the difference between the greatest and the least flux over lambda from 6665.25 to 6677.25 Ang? 2.4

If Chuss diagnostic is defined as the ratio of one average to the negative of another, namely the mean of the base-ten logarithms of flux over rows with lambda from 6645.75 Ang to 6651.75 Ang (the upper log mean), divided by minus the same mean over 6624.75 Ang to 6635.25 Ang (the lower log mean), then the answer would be -0.98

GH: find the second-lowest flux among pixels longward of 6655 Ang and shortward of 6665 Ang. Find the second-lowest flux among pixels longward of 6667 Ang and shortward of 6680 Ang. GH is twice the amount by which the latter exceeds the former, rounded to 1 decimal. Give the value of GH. 1.0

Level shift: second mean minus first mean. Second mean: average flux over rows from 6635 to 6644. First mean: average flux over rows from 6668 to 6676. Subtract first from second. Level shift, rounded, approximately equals -0.1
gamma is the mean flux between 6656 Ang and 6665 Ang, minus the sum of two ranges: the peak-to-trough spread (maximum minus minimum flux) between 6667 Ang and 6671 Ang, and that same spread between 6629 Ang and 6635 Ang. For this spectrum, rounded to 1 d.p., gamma 15.7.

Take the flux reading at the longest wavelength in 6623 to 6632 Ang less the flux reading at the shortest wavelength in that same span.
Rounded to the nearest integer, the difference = 3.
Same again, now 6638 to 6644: 0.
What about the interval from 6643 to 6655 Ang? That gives 2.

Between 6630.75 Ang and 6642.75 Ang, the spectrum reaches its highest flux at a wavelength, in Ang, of 6642.0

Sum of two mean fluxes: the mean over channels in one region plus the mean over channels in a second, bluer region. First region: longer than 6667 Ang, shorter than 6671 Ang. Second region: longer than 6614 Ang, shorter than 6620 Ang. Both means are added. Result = 38.43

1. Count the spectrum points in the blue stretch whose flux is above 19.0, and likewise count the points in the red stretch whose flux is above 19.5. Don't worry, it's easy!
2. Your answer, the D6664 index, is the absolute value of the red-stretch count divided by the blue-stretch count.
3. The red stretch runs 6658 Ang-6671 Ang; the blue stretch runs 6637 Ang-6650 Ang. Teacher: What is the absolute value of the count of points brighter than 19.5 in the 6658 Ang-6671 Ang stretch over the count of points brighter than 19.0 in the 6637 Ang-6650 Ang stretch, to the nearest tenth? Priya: 1.0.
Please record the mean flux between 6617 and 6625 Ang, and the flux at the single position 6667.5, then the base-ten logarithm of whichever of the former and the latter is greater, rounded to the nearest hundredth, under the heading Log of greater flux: 1.29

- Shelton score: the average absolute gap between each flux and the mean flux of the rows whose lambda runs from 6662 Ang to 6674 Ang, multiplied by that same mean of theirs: 16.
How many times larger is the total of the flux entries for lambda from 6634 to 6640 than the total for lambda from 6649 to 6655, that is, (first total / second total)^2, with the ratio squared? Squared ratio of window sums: 0.95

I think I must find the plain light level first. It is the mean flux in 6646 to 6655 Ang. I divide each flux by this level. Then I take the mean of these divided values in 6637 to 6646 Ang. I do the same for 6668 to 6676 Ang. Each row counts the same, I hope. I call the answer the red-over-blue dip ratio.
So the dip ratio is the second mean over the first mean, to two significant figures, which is 0.97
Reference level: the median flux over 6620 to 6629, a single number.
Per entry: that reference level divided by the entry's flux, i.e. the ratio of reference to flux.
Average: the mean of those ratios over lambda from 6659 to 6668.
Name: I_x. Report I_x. 1.02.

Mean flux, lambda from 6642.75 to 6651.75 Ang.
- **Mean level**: 19.0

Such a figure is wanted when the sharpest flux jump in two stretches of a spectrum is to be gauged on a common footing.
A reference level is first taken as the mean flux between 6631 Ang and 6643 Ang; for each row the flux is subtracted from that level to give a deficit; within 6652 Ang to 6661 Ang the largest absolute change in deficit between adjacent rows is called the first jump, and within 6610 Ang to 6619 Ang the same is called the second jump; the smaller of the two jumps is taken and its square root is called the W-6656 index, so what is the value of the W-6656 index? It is 1.2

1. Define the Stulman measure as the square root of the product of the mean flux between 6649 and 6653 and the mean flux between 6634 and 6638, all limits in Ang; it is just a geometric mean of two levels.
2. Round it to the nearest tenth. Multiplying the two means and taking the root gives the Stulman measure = 18.8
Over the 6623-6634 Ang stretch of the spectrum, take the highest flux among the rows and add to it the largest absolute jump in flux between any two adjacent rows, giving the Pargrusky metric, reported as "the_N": 23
